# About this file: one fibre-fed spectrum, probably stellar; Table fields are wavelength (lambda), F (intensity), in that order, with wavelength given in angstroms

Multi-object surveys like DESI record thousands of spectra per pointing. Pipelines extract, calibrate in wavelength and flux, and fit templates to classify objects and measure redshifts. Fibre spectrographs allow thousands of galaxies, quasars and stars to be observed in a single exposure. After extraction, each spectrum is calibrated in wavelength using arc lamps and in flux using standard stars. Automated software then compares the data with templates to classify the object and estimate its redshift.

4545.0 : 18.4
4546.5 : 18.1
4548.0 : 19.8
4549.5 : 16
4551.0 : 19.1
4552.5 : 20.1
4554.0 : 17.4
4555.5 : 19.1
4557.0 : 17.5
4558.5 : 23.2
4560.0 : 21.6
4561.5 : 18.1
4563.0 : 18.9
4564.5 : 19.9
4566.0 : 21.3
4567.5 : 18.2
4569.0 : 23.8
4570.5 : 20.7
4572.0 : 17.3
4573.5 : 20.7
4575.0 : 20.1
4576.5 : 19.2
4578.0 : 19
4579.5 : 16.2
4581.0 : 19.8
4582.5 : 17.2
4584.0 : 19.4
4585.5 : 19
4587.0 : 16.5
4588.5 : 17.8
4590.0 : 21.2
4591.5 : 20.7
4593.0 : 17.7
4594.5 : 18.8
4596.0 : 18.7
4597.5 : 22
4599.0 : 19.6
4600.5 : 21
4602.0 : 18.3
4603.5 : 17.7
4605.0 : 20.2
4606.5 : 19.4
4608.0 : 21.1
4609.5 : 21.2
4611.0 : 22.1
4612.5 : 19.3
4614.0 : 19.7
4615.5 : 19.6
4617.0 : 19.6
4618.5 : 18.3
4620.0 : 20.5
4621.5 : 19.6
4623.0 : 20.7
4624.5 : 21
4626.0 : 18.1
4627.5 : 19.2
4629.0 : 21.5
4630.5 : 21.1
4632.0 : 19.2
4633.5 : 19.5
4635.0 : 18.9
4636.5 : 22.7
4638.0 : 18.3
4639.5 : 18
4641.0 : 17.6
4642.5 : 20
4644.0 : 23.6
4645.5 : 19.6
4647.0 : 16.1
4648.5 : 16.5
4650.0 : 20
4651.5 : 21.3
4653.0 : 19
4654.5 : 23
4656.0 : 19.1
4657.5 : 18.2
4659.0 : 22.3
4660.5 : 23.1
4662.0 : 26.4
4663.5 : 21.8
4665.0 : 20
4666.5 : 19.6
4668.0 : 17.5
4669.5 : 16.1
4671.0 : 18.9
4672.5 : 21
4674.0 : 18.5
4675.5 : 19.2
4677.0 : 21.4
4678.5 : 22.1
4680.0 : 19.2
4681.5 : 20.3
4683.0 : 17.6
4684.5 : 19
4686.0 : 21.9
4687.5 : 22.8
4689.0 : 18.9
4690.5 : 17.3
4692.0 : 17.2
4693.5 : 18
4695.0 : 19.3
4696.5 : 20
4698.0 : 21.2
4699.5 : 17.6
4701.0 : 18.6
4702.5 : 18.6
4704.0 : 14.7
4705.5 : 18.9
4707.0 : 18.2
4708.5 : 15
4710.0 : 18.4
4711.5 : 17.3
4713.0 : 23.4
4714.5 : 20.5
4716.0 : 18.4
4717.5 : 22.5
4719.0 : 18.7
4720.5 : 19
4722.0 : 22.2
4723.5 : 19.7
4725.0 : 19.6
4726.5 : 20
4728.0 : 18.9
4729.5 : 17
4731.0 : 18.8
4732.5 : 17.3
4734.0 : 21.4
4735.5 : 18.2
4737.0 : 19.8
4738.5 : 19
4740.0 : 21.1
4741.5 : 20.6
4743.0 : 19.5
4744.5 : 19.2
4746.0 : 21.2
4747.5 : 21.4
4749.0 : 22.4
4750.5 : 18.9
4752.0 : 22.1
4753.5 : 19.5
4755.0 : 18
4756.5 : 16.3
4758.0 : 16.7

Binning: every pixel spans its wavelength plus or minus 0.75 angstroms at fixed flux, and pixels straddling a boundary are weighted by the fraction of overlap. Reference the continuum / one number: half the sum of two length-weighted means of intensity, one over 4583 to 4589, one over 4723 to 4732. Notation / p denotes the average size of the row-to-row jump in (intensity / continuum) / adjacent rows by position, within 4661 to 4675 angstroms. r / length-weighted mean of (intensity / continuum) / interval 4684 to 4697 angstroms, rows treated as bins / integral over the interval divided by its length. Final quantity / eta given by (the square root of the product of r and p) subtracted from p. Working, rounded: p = 0.119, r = 1.04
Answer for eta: -0.234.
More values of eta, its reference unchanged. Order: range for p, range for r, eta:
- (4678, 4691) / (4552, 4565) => -0.234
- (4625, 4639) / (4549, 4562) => -0.222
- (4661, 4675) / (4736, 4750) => -0.243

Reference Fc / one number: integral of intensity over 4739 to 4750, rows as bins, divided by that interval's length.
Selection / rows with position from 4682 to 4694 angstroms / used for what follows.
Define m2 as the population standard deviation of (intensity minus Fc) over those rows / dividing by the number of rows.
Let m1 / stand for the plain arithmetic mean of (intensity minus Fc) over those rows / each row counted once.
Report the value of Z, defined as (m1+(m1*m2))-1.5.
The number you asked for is -6.3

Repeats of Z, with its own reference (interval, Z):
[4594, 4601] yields -3.0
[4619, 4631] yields -2.5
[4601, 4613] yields -3.4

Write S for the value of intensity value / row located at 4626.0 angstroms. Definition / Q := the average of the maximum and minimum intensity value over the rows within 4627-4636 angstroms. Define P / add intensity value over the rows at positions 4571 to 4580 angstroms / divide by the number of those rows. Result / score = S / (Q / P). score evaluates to 16.8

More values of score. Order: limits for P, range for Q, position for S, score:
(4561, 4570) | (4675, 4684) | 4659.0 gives 22.5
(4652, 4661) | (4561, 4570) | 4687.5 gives 22.6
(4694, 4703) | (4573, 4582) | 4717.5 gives 23.4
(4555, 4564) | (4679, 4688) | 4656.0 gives 18.7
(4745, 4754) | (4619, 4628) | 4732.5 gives 18.5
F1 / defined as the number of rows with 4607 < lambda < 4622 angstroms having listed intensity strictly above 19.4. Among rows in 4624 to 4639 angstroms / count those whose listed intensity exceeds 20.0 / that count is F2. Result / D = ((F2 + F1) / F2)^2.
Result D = 9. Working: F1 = 8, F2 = 4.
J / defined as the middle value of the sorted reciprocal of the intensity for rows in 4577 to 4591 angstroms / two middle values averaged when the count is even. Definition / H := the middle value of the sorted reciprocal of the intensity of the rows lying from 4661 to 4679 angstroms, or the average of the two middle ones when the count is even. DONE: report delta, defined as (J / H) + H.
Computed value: 1.09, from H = 0.0505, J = 0.0526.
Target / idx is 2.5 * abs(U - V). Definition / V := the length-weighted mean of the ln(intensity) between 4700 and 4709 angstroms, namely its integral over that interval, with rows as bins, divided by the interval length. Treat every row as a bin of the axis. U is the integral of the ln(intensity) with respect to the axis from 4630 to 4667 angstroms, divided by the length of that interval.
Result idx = 0.368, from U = 3.00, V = 2.85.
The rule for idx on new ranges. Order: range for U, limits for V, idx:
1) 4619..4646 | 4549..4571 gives 0.037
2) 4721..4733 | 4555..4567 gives 0.088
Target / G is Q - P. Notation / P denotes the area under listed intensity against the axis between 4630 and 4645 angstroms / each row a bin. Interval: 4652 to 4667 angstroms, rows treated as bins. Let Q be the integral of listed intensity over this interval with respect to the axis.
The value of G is 21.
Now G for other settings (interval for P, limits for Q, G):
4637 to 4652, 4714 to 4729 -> 12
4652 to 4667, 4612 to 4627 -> -25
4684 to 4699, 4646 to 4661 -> 4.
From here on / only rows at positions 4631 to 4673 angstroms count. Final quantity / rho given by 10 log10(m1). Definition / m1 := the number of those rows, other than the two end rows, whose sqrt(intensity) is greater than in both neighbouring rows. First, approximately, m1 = 6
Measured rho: 7.8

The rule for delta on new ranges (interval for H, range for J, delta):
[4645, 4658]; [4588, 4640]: 1.03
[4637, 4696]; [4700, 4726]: 1.08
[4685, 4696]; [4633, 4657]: 1.03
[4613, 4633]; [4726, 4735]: 1.09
